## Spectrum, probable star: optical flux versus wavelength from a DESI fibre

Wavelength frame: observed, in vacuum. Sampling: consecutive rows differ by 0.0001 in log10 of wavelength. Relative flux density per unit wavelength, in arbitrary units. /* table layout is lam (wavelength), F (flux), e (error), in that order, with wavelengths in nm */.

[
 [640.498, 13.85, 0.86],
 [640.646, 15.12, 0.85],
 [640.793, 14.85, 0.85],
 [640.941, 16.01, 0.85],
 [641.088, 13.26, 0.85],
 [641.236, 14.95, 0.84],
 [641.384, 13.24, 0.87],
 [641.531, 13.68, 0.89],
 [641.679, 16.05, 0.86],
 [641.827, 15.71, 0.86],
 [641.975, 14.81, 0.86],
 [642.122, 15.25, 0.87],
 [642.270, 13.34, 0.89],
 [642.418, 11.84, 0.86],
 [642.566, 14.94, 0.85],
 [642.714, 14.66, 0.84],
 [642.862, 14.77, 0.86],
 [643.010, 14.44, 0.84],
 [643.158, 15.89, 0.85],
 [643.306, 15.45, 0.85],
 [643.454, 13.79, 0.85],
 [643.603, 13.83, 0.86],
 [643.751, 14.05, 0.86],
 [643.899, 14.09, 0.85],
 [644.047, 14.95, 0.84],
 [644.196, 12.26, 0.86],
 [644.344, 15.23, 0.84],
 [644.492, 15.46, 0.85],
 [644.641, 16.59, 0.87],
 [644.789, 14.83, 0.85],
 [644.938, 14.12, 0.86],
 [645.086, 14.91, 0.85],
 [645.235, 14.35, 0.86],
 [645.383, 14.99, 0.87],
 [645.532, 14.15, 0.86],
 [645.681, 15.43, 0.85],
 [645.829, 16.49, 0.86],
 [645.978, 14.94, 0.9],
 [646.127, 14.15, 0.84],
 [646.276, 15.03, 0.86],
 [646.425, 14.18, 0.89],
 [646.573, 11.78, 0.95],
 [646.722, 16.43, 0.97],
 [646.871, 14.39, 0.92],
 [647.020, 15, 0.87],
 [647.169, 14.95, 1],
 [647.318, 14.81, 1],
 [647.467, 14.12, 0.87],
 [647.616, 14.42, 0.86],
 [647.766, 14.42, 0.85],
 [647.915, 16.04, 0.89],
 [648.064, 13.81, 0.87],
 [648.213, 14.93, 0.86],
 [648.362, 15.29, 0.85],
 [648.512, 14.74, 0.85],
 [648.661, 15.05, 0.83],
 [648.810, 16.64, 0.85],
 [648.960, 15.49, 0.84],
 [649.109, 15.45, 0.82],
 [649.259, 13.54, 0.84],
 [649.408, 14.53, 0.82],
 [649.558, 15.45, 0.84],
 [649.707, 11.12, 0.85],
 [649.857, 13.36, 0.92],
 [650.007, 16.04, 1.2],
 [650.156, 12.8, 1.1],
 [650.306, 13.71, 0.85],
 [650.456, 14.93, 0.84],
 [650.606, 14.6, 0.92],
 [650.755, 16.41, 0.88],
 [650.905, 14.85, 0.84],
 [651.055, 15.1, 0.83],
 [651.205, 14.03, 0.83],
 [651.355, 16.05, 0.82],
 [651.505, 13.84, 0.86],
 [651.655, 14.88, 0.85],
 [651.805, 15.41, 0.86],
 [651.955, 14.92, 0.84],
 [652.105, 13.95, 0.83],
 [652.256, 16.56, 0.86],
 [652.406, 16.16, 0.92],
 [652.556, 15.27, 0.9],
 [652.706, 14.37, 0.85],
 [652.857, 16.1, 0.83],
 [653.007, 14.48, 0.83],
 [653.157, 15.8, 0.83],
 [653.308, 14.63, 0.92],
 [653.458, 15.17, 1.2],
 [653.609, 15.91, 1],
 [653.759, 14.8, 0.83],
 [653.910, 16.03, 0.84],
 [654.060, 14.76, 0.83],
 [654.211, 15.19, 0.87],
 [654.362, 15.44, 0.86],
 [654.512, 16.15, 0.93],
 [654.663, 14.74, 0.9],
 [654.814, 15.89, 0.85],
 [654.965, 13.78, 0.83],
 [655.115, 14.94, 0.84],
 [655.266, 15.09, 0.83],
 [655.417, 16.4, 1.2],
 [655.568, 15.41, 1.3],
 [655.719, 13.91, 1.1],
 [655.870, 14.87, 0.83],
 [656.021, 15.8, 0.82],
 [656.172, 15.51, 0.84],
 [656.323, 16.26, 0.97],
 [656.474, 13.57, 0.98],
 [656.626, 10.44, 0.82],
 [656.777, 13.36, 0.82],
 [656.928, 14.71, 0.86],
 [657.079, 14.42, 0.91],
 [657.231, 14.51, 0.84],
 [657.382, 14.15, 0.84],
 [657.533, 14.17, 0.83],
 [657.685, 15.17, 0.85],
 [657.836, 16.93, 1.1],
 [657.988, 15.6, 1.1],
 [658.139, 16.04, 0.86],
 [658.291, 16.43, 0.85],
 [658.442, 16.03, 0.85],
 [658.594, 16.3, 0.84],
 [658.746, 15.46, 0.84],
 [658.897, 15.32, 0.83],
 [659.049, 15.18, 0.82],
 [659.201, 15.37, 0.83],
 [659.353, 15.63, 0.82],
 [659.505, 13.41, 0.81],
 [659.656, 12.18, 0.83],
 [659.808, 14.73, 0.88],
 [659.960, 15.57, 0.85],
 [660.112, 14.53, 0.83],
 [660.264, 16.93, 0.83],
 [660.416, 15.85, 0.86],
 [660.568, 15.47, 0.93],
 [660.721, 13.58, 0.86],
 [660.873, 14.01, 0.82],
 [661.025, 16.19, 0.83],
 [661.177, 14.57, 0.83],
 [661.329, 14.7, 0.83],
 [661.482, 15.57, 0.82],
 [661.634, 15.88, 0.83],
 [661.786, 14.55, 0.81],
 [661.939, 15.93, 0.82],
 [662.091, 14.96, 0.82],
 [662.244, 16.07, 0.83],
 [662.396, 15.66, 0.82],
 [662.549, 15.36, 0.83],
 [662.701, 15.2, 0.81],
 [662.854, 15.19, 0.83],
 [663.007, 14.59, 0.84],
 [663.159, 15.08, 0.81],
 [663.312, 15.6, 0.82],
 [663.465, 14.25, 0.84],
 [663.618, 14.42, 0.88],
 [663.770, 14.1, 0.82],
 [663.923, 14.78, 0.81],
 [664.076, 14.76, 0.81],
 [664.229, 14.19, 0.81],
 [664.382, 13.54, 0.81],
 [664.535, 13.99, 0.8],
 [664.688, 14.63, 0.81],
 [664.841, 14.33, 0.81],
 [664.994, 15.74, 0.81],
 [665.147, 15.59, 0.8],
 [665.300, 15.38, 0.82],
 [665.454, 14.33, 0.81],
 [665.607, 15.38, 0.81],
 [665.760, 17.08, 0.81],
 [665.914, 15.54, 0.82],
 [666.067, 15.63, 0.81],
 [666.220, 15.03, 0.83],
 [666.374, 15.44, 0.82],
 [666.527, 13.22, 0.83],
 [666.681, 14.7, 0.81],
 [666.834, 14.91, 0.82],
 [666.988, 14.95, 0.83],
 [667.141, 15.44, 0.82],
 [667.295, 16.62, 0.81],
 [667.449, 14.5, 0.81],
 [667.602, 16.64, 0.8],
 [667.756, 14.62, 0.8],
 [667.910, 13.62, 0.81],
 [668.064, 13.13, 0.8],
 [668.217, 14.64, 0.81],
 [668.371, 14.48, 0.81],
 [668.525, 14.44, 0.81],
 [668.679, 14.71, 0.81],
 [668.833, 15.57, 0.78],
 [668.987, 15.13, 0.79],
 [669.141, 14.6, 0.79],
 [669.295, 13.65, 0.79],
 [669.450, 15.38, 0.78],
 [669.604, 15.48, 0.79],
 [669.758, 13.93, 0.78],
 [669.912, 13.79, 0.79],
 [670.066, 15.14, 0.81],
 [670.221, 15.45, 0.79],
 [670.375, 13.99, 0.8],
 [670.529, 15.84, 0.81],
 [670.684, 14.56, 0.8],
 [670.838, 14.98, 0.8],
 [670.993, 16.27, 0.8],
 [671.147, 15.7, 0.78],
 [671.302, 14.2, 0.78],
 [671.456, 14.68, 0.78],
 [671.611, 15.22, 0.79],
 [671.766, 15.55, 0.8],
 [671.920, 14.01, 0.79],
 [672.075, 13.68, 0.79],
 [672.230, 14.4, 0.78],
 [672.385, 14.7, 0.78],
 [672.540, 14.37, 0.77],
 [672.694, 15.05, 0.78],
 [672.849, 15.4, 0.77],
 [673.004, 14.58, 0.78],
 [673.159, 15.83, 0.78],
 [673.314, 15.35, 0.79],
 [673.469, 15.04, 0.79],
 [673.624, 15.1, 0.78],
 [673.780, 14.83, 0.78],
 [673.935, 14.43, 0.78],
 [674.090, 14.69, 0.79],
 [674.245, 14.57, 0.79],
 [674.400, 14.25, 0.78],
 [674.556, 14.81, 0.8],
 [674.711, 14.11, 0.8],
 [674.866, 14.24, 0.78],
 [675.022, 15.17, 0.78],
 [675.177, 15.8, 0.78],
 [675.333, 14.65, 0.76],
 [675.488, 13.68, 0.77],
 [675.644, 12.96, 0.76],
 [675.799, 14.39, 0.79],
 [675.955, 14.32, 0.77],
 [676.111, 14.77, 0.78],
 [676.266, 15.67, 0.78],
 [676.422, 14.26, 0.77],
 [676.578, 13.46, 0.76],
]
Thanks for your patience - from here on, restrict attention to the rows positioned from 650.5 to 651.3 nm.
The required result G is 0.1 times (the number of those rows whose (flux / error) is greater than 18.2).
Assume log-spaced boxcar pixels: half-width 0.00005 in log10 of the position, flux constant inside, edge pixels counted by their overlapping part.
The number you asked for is 0.10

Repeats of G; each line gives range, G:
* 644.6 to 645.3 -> 0.10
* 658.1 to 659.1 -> 0.70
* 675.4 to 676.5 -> 0.50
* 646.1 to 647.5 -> 0.00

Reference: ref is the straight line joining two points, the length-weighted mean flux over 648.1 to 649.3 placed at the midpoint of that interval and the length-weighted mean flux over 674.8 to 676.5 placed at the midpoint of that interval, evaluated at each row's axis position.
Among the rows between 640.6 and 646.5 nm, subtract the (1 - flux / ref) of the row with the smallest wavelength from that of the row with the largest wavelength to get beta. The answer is 0.05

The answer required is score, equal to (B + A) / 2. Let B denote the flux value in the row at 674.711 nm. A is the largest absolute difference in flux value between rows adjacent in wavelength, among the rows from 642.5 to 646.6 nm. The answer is 8.5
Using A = 2.97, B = 14.11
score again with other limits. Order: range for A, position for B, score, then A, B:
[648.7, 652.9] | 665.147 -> 10.0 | 4.33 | 15.59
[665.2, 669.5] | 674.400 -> 8.2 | 2.22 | 14.25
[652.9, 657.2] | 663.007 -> 8.9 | 3.13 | 14.59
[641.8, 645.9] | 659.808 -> 8.9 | 3.10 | 14.73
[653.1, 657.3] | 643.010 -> 8.8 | 3.13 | 14.44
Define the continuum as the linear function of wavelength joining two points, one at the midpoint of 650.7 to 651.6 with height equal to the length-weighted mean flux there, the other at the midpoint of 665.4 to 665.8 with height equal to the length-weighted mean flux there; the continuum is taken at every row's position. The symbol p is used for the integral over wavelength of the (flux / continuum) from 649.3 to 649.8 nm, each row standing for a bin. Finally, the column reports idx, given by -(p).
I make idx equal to -0.46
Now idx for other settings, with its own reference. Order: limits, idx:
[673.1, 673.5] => -0.39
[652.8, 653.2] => -0.41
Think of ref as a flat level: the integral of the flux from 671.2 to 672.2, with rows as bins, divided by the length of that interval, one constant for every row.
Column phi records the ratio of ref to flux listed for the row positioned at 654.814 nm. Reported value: 0.92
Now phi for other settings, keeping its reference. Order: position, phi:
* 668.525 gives 1.01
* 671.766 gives 0.94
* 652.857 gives 0.91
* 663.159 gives 0.97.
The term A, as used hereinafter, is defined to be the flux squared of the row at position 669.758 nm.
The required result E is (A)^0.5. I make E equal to 13.9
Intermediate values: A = 194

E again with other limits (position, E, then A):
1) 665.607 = 15.4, 237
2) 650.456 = 14.9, 223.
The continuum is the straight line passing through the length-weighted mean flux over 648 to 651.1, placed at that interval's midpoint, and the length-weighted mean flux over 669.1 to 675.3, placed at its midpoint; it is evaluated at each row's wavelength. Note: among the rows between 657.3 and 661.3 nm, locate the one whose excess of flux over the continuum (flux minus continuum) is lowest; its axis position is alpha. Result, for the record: 659.656 nm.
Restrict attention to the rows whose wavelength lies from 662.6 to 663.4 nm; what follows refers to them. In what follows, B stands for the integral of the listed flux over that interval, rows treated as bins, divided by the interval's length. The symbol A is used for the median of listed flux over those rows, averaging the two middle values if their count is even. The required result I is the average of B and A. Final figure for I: 15.2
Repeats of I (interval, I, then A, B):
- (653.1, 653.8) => 15.2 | 15.2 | 15.3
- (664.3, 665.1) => 14.4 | 14.3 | 14.5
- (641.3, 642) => 14.7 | 14.8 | 14.7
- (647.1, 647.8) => 14.5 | 14.4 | 14.5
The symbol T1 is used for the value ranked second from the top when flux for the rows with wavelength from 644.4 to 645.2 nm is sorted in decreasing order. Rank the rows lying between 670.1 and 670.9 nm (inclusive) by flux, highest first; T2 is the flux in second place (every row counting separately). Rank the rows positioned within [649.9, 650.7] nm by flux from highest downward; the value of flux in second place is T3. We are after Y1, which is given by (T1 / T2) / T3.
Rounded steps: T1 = 15.46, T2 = 15.45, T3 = 14.93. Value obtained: 0.067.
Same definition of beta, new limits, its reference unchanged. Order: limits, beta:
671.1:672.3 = 0.09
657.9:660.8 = 0.13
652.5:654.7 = 0.03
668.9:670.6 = -0.05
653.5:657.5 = 0.11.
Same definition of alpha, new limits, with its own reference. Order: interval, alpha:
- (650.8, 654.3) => 651.505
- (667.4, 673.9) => 668.064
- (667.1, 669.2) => 668.064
